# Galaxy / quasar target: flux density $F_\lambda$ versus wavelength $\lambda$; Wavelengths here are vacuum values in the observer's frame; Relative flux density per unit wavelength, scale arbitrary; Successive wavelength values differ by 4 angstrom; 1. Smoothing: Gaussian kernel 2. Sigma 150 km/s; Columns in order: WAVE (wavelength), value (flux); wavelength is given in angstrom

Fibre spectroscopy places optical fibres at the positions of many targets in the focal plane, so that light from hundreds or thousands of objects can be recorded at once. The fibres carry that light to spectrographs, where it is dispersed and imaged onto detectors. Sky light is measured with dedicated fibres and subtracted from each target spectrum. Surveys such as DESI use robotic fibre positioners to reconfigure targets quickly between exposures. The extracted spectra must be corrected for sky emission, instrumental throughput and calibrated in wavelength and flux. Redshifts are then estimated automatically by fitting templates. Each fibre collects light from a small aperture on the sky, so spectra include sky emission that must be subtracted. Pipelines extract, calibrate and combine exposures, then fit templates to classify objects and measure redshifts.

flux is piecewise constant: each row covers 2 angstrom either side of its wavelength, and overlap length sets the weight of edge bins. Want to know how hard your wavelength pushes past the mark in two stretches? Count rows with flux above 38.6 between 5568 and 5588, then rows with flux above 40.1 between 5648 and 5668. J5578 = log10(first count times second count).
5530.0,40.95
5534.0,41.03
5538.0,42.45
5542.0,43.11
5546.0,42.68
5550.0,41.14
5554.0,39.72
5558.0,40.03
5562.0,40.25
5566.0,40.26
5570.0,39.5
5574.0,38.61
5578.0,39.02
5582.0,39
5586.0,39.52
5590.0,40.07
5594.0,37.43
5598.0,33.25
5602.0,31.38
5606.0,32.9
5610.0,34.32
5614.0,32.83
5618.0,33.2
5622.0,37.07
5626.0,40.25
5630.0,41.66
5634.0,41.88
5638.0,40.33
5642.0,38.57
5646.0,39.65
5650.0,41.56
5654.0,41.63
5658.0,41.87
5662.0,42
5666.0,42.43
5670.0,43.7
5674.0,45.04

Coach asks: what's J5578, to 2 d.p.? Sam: 1.40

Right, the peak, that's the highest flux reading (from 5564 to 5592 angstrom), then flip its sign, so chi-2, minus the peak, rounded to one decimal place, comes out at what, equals -40.3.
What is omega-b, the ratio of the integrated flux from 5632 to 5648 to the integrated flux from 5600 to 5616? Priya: 1.22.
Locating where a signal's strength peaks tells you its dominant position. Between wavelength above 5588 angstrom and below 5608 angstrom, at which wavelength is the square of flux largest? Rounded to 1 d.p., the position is 5590.0 angstrom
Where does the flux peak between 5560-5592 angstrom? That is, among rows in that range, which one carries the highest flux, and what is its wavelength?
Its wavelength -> 5566.0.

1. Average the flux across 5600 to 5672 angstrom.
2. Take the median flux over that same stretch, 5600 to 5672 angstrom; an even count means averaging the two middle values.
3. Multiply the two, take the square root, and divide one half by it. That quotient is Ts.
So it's 0.0127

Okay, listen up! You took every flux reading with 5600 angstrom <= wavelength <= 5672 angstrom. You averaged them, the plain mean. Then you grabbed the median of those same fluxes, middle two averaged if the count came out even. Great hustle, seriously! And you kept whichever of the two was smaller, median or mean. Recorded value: 38.7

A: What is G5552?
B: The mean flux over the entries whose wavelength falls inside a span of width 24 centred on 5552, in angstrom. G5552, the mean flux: 41.2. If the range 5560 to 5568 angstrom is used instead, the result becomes 40.3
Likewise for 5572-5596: 38.9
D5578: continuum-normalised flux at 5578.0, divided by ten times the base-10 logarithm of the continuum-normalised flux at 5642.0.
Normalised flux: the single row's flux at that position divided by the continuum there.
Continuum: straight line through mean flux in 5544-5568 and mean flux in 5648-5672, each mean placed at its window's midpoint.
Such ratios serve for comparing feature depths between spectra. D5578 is -2.619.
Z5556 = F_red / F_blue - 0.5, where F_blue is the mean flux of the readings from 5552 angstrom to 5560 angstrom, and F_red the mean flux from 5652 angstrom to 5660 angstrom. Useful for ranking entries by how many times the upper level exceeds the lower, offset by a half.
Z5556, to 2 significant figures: 0.55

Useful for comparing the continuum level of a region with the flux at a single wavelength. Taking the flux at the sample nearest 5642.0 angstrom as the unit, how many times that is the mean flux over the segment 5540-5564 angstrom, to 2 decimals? 1.07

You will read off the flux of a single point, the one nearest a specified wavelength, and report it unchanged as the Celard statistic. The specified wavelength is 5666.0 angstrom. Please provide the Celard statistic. 42.43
